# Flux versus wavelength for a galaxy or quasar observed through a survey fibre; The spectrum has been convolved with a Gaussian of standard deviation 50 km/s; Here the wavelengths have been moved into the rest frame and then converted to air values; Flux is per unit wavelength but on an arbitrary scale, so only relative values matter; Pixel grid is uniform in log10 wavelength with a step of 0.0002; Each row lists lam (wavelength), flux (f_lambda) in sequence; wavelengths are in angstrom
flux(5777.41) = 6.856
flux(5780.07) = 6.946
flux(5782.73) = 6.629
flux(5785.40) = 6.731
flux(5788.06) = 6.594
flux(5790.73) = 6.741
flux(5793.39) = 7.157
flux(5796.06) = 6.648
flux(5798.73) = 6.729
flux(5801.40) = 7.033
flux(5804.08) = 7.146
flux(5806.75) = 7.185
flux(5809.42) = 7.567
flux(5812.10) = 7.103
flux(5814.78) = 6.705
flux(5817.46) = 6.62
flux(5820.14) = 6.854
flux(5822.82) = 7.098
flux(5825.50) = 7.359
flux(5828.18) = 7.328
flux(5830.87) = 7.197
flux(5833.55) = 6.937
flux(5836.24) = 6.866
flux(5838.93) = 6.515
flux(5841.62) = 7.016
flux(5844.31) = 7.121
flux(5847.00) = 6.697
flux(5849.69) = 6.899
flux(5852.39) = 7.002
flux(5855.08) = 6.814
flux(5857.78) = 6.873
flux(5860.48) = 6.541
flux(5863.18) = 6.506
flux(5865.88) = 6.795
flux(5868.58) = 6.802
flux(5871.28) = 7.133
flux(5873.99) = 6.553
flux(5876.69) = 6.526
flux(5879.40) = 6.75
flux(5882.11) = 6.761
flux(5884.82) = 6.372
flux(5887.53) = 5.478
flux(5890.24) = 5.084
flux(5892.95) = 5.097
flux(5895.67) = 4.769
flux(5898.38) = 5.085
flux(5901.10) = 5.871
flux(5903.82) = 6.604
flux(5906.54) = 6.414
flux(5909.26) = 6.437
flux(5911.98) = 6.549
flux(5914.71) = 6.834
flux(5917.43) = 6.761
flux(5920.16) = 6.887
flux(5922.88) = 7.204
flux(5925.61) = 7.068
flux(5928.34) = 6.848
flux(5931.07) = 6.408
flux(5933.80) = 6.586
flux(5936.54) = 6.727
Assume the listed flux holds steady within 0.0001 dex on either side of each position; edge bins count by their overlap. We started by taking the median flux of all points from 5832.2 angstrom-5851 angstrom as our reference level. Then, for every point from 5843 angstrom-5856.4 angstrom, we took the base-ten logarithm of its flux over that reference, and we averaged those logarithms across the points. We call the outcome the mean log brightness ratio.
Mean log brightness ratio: 0.000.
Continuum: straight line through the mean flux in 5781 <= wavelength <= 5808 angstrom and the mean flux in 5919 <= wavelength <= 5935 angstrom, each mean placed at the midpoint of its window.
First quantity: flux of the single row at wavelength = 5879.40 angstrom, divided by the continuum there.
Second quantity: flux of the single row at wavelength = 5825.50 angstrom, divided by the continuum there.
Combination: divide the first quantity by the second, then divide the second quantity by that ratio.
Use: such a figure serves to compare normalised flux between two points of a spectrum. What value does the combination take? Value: 1.17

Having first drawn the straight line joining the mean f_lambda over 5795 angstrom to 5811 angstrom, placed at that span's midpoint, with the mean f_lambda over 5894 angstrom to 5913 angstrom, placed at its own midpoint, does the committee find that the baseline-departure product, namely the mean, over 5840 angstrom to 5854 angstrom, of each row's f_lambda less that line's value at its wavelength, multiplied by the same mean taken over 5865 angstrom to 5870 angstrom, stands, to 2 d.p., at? 0.17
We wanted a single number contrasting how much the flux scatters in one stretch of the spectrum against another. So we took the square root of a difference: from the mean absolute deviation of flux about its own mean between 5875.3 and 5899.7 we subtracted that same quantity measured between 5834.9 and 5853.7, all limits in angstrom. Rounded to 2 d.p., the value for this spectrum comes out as 0.77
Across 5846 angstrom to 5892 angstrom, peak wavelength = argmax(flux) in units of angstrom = 5871.28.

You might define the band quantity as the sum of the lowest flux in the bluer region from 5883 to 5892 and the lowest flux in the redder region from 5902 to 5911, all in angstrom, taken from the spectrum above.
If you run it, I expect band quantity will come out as 11.5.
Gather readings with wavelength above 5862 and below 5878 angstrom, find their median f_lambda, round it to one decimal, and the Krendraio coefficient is 6.7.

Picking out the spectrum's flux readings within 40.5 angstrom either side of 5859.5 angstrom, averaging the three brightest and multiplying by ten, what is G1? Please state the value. 72.9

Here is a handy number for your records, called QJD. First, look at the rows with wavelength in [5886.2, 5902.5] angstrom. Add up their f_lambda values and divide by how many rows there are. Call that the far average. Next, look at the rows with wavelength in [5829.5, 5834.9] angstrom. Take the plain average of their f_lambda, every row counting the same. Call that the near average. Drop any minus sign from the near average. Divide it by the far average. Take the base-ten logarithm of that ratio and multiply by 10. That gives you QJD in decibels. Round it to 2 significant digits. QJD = 1.3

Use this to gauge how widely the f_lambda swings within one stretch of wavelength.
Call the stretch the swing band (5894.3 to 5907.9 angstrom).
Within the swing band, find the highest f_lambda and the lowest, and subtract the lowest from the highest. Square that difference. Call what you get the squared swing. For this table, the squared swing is 3.37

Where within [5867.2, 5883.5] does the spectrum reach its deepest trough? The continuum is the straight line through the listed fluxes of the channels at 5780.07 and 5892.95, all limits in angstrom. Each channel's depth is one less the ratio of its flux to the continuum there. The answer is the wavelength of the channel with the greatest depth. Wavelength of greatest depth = 5873.99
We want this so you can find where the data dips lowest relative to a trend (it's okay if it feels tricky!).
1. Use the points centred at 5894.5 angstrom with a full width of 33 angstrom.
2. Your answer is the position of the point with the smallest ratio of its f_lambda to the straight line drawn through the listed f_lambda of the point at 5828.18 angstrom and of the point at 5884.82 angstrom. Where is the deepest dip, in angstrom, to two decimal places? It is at 5895.67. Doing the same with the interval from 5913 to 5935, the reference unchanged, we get 5931.07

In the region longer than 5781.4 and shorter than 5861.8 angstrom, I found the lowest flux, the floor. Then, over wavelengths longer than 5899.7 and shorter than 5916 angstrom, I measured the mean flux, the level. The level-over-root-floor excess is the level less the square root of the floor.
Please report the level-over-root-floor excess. 3.9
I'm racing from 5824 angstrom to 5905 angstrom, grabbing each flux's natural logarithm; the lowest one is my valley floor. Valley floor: 1.56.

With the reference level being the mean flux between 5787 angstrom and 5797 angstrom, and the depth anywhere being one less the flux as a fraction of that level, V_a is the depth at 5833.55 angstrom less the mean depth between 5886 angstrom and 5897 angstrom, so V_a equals -0.27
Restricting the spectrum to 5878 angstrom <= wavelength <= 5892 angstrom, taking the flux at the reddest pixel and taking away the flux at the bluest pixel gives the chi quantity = -1.7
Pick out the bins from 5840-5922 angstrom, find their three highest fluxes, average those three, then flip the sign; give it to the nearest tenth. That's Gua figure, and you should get -7.1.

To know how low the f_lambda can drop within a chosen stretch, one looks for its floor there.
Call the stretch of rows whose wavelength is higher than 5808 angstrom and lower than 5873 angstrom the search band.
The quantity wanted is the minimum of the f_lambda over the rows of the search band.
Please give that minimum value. 6.506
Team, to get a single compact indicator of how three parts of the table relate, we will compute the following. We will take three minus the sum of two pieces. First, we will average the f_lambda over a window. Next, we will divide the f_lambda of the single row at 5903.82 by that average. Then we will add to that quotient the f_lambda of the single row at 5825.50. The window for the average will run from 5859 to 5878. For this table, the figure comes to -5.35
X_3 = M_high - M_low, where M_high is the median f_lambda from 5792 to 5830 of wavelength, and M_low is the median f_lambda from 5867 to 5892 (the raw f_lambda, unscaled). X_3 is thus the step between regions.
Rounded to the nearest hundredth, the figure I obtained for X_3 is 0.55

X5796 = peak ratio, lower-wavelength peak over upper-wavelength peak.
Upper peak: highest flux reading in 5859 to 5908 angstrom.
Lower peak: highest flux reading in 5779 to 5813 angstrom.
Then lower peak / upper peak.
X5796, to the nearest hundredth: 1.06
